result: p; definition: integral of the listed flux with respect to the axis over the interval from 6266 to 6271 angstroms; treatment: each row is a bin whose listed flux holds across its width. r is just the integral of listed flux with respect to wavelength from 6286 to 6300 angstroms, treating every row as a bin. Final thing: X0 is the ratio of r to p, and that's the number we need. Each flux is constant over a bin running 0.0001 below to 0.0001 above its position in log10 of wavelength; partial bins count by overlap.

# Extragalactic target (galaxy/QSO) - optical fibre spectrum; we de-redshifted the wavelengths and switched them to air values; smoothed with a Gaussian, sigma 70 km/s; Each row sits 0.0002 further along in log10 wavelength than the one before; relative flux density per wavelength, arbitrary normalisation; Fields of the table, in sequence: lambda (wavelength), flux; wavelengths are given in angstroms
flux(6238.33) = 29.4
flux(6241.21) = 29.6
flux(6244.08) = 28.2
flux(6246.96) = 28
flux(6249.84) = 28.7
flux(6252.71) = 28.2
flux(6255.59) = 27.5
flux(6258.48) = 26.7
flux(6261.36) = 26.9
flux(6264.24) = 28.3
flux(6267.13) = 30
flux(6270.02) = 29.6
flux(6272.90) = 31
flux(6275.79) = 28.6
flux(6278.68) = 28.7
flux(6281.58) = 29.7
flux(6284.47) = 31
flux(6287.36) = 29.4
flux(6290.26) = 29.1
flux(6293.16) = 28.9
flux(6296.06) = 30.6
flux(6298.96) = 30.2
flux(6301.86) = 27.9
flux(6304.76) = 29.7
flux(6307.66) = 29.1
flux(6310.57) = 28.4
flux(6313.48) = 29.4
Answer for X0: 2.8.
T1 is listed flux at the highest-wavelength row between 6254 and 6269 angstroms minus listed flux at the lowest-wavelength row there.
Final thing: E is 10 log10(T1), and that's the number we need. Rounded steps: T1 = 2.5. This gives 4.0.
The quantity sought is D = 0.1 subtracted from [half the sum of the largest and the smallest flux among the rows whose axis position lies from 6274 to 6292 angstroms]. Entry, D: 29.7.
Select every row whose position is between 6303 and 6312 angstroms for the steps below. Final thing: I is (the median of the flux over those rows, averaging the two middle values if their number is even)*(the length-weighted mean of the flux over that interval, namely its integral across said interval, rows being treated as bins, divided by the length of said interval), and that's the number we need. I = 845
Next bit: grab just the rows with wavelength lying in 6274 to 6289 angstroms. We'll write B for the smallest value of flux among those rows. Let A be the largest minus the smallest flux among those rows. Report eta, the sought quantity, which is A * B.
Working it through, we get 69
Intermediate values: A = 2.40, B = 28.6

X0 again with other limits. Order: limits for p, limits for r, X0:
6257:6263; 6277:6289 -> 2.2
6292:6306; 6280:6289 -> 0.7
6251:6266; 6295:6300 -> 0.4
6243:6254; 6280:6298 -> 1.7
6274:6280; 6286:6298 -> 2.1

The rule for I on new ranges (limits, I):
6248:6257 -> 794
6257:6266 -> 736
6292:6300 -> 903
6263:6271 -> 867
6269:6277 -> 882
